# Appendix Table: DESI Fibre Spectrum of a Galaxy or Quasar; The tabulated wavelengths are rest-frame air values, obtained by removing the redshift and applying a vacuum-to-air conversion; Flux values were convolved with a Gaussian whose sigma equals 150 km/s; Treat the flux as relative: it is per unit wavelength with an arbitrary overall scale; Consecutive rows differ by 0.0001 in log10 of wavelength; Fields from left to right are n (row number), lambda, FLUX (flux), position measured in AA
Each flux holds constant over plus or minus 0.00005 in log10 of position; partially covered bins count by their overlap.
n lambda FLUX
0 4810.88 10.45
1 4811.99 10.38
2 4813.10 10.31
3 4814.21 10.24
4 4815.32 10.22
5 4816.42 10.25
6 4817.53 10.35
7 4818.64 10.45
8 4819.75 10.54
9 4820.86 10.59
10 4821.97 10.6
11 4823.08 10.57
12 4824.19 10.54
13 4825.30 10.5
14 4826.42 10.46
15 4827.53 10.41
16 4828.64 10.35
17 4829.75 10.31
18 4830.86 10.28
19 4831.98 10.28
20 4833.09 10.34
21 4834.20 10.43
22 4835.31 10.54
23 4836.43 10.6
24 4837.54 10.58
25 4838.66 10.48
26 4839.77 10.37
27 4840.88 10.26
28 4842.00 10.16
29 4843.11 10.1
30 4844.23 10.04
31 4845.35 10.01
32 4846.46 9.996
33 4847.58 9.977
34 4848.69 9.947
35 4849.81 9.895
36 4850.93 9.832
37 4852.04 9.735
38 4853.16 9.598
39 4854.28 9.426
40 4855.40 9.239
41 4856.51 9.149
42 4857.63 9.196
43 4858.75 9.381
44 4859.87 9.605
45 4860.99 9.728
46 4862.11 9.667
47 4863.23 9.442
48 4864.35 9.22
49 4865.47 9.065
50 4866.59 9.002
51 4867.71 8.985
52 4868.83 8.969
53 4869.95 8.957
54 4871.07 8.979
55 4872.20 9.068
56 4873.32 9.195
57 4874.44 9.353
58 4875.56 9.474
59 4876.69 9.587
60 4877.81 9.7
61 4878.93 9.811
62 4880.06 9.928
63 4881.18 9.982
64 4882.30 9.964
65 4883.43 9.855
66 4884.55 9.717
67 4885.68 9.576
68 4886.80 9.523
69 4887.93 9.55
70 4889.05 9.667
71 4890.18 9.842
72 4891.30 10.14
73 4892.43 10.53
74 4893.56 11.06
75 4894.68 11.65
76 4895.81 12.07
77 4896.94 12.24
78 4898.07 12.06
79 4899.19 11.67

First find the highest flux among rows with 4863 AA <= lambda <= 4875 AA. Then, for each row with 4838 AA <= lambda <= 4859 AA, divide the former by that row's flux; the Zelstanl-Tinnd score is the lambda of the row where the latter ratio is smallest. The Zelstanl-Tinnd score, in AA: 4838.66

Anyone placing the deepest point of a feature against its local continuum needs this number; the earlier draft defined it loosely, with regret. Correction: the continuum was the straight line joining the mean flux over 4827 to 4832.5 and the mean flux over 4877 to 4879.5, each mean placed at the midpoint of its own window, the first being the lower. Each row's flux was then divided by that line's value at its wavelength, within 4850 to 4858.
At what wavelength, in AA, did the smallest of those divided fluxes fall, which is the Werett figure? 4856.51 AA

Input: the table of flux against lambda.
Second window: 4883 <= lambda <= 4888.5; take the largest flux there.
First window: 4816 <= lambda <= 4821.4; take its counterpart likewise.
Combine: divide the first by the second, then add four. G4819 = 5.07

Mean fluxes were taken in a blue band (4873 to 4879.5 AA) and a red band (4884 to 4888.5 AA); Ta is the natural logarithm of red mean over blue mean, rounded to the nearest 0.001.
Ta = 0.007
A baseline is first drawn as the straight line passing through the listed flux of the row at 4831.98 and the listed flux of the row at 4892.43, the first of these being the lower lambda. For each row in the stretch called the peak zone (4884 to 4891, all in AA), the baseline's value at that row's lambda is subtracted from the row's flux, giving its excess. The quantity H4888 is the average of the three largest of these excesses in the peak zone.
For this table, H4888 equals -0.8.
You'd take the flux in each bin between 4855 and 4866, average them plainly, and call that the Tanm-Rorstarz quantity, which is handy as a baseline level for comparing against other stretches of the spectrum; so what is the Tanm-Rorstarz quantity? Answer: 9.4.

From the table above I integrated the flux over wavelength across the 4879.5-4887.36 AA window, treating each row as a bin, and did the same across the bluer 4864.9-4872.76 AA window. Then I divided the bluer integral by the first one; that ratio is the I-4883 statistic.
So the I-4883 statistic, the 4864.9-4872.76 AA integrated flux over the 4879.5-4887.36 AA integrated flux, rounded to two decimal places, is 0.92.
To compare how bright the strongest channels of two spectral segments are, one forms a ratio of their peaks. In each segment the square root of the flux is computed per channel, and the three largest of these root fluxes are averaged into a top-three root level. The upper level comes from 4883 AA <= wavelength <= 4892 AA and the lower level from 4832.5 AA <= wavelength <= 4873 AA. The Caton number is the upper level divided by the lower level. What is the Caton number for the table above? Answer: 0.970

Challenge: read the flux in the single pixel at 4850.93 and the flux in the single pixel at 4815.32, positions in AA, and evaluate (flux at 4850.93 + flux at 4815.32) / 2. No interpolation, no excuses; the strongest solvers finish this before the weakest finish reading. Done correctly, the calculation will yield 10.0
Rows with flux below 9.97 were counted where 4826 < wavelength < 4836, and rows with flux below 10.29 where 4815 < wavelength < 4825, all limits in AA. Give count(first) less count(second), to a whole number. -2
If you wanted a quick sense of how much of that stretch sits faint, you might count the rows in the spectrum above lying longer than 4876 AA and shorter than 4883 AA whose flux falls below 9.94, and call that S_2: 4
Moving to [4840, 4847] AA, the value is 0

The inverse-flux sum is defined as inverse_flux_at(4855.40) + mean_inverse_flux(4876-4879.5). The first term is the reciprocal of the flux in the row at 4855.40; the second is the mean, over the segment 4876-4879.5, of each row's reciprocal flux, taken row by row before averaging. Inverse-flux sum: 0.211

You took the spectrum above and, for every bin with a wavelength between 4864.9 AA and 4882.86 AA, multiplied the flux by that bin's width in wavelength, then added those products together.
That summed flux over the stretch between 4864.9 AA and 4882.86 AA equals 168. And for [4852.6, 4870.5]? 166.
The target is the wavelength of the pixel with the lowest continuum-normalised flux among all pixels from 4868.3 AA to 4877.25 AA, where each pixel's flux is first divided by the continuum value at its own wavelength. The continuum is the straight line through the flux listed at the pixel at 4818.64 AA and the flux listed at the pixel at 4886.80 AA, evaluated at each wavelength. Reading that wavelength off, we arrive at 4868.83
